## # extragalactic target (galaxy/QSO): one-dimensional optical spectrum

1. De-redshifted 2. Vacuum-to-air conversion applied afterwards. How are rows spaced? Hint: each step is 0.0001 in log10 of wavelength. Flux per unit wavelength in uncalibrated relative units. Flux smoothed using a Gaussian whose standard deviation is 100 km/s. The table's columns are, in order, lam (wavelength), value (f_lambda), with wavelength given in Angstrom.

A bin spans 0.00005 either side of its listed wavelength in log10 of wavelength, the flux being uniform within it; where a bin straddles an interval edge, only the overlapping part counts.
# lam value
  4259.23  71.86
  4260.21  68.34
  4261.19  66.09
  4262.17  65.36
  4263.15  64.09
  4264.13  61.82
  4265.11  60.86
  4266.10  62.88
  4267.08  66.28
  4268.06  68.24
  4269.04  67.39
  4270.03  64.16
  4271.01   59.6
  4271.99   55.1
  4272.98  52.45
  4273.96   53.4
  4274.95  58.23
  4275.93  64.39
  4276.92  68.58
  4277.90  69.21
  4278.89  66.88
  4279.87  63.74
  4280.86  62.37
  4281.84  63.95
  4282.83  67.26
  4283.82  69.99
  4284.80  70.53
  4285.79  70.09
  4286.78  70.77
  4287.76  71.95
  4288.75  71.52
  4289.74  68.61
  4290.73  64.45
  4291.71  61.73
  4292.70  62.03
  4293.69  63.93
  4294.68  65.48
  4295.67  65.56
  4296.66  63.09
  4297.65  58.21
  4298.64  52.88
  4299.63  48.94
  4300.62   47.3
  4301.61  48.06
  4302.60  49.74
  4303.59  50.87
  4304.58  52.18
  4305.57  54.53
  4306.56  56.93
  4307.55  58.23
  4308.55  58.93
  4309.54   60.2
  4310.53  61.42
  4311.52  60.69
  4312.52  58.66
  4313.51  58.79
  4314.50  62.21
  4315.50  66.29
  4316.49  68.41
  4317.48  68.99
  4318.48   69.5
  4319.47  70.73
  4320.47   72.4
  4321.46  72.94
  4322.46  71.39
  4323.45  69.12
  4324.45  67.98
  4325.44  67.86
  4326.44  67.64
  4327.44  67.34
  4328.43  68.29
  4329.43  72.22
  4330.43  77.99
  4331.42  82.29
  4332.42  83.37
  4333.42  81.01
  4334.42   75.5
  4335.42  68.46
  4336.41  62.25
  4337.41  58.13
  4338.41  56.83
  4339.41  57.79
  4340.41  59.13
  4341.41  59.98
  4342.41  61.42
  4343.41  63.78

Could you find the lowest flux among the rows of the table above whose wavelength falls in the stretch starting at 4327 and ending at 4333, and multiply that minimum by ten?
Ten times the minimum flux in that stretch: 673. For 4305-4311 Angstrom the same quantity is 545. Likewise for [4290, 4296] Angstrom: 617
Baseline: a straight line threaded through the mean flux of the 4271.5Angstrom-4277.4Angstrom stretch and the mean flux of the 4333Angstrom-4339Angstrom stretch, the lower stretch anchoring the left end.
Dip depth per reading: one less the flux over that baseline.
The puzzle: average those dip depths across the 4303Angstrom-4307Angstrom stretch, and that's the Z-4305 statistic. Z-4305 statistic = 0.15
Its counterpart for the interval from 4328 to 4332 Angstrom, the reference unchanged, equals -0.14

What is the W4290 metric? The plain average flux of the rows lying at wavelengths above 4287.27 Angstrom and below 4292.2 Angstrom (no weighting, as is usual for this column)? 68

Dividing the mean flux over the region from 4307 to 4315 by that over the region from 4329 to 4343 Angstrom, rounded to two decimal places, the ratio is 0.88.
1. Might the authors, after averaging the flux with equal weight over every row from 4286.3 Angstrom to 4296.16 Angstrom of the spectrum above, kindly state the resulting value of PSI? 66.6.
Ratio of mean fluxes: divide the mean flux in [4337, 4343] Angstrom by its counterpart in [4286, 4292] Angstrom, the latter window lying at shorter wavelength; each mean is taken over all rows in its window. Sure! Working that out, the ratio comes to 0.86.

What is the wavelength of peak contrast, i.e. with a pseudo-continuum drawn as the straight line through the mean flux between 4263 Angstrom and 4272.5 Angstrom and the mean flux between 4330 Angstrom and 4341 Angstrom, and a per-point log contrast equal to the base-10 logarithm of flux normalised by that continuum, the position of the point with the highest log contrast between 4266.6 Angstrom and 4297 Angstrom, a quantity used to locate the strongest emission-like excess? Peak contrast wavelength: 4287.76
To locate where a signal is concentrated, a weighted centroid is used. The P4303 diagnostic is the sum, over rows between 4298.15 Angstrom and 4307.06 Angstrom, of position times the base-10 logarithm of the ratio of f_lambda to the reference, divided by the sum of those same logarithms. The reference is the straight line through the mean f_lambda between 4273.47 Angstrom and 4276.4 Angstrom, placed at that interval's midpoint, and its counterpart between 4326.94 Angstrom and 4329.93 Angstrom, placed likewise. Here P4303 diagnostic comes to 4302.3 Angstrom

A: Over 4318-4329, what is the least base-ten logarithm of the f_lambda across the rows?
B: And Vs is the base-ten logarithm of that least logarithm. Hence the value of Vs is 0.262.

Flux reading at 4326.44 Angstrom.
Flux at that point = 67.64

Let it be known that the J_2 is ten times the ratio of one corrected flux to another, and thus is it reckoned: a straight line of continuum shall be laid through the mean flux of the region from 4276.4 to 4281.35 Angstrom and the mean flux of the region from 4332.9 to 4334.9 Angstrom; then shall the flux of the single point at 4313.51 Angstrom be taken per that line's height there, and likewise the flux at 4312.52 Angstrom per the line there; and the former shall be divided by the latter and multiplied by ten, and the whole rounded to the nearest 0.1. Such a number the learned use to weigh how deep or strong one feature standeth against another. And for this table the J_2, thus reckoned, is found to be 10.0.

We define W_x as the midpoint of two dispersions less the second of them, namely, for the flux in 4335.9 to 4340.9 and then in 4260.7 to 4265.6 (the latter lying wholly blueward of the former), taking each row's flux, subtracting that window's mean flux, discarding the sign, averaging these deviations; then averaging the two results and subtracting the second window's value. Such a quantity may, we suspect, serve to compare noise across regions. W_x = 0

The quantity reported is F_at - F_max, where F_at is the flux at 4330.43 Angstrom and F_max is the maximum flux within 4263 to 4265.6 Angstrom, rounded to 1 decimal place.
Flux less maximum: 13.9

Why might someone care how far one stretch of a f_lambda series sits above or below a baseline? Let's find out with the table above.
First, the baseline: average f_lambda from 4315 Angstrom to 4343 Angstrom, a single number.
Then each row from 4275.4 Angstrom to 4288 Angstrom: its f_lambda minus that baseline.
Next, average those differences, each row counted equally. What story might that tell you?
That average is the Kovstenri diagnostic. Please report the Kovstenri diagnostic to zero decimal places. -1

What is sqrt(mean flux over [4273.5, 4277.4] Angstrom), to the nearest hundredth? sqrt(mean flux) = 7.82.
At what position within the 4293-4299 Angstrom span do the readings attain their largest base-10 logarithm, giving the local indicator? 4295.67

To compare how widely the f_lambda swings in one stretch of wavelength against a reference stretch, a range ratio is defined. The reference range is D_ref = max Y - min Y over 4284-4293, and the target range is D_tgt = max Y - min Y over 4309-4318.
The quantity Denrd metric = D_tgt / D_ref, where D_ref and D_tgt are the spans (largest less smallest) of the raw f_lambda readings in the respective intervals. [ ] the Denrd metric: 1.0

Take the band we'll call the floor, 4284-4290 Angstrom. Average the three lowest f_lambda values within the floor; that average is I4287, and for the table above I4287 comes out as 69.7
